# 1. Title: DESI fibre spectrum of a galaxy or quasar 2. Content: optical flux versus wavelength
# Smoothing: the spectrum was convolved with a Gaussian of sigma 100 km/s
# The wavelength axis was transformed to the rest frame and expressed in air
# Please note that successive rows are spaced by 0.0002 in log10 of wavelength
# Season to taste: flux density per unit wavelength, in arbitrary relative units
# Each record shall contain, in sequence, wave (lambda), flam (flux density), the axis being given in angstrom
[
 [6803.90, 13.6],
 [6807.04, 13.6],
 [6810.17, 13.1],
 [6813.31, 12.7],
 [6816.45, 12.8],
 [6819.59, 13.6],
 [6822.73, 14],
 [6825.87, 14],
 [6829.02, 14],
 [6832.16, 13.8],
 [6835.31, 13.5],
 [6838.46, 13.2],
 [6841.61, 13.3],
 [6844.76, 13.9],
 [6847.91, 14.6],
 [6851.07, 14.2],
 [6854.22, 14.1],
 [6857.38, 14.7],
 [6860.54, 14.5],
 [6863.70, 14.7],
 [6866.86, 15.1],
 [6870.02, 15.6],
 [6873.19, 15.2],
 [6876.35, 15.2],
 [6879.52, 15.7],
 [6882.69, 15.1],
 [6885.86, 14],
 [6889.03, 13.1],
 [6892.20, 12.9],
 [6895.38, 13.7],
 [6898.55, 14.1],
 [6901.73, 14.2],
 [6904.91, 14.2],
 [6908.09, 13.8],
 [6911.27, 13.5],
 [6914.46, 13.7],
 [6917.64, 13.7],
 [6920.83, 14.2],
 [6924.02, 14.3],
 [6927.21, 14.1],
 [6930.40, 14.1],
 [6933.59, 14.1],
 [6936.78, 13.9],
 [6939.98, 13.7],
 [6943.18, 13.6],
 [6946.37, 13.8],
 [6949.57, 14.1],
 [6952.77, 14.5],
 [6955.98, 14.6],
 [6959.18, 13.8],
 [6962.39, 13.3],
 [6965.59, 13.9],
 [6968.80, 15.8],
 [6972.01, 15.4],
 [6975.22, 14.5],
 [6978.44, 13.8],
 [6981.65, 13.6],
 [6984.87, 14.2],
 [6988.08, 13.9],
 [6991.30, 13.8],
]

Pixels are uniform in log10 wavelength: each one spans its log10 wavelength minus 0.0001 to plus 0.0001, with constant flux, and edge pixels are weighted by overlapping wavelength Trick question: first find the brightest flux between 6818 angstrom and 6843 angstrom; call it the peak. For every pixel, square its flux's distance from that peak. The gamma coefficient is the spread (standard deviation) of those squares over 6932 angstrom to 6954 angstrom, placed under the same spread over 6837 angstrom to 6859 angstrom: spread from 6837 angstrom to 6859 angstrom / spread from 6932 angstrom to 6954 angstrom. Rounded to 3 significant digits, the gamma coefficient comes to 2.87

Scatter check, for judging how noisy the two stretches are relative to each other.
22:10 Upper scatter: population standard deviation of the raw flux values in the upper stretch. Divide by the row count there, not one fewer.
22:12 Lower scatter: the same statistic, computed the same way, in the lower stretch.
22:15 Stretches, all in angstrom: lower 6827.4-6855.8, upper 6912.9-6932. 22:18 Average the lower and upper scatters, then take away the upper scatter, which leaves 0.10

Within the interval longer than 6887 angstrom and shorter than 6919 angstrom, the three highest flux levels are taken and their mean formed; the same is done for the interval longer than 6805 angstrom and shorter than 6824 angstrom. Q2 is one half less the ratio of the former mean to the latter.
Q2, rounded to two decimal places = -0.53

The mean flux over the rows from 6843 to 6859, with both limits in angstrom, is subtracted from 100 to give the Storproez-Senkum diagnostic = 85.7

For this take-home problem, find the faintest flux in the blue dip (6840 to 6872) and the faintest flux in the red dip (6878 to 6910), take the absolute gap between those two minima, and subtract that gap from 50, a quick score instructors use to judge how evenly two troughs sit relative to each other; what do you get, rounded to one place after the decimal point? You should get 49.6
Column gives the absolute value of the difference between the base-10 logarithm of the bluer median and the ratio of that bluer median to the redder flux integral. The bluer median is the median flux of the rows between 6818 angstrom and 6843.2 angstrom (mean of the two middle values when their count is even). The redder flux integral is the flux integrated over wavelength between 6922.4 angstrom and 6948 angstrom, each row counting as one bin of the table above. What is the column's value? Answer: 1.10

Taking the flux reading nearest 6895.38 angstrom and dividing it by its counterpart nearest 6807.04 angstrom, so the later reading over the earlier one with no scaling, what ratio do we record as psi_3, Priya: 1.01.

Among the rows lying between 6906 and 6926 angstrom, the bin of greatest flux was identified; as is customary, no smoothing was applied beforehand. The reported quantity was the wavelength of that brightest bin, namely 6924.02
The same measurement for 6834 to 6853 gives 6847.91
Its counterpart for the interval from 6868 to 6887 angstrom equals 6879.52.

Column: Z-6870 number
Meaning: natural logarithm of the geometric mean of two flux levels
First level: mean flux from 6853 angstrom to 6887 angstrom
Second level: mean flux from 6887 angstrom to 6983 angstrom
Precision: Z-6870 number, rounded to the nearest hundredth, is 2.67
